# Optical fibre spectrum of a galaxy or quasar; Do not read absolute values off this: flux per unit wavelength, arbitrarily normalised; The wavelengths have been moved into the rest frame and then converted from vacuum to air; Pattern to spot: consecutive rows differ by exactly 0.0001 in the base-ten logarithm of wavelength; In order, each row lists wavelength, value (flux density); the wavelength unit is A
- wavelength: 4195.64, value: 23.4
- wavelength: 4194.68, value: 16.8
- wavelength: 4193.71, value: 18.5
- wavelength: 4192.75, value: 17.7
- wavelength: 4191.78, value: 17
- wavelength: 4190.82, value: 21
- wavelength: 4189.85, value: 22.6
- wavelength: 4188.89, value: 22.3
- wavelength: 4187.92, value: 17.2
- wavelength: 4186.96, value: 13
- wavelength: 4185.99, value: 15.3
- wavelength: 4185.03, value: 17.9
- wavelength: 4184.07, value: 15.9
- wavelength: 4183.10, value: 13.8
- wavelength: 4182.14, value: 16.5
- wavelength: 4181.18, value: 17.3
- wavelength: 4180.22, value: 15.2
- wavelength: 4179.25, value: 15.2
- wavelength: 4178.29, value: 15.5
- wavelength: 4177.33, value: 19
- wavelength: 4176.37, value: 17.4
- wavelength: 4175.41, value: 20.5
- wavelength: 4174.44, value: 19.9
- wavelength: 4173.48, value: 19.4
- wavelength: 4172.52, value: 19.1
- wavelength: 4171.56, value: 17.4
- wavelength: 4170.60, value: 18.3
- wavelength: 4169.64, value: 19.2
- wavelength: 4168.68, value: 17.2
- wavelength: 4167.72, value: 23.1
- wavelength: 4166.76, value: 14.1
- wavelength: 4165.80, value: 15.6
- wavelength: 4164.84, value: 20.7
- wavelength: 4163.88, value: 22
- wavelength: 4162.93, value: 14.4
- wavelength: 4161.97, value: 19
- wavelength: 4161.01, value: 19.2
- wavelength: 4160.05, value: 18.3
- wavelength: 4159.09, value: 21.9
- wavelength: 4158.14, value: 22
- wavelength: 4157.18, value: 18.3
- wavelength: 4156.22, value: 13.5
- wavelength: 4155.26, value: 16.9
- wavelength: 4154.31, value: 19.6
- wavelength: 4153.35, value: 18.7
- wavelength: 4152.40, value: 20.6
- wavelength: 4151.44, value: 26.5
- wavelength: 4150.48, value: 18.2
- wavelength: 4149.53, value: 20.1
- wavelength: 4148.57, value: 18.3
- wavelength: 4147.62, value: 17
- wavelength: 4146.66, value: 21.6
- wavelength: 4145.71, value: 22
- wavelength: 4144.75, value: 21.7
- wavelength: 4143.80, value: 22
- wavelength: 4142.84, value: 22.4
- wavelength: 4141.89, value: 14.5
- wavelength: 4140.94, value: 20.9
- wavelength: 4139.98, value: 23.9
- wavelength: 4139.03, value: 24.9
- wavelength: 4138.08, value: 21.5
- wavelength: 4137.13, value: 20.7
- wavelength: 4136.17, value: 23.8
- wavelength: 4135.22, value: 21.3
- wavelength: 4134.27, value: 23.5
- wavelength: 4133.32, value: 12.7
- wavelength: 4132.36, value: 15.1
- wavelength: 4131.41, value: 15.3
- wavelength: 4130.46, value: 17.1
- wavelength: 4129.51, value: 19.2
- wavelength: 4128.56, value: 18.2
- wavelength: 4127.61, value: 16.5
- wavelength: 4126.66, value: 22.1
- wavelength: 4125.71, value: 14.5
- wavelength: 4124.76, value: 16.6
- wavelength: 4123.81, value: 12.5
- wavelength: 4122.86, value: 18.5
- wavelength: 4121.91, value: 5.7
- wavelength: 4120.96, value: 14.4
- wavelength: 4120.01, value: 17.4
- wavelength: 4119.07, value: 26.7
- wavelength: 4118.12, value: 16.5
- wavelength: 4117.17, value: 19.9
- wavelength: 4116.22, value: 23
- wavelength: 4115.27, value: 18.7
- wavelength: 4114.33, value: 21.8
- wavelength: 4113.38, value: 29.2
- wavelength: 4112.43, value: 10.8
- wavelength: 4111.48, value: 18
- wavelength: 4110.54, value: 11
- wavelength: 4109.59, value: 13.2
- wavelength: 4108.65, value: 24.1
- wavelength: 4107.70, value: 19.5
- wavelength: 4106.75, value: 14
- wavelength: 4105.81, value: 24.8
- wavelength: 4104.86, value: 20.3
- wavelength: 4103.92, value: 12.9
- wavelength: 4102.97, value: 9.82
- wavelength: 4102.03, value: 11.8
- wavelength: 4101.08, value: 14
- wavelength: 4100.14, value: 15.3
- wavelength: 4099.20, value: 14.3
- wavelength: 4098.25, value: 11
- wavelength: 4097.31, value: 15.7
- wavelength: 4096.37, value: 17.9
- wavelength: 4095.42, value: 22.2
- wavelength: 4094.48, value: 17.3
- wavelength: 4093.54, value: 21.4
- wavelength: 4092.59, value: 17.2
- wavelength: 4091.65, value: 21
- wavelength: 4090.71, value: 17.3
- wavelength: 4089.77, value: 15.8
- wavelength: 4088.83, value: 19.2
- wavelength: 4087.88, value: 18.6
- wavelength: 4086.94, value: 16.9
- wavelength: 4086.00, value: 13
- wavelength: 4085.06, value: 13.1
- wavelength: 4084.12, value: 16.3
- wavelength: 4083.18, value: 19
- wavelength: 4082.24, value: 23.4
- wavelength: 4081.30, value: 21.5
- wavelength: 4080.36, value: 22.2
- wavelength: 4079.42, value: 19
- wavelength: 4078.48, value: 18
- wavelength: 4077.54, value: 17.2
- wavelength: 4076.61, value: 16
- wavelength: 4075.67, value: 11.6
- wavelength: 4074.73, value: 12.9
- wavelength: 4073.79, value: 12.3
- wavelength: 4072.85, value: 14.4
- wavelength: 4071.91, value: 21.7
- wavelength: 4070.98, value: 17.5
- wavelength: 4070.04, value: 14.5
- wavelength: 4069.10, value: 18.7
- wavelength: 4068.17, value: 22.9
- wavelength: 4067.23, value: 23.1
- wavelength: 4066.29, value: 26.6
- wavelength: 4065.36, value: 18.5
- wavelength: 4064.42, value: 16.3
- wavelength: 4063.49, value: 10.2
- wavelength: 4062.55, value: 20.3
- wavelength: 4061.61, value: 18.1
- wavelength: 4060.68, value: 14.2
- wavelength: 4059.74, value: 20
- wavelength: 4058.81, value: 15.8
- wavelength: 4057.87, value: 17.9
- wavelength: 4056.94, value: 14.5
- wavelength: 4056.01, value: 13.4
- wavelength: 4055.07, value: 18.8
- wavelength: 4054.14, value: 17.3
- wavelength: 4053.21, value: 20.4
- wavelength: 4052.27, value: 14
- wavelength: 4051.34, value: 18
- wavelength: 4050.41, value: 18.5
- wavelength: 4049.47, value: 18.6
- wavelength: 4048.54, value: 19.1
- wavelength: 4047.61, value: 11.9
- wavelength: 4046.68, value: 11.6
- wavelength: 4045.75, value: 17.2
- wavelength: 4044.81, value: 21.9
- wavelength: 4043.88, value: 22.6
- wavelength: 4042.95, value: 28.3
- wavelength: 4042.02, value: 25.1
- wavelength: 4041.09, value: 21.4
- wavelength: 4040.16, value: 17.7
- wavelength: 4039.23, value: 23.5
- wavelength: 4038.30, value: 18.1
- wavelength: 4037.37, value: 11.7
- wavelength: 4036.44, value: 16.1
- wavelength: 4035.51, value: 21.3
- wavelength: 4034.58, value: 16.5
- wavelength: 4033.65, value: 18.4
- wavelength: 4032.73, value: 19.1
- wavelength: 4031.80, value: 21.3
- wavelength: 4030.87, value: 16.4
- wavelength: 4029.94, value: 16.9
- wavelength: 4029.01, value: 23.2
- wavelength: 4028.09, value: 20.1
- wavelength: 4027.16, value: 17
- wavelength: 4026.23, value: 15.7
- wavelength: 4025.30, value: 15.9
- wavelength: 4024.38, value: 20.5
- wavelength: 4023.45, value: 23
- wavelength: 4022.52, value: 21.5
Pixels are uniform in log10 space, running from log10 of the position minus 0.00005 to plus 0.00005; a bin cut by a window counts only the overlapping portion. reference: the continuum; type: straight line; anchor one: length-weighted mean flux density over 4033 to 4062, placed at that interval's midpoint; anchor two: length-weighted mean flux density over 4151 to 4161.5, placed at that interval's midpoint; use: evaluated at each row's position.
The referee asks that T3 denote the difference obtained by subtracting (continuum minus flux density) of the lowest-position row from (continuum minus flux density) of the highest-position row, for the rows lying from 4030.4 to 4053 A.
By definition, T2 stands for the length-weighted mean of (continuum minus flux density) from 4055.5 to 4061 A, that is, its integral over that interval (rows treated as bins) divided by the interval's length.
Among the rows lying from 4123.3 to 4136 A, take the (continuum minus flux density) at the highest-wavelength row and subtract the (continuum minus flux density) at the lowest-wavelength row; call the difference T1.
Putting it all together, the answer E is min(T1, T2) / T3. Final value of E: -3.2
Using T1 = -8.7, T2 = 2.2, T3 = 3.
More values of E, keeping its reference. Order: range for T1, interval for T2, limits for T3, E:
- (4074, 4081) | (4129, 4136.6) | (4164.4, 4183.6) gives -1.3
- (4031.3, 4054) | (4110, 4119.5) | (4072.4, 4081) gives 0.1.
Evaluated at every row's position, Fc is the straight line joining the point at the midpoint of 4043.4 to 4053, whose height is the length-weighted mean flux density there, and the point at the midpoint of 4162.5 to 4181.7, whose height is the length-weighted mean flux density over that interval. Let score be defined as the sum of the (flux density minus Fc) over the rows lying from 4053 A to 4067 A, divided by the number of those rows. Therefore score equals 0.0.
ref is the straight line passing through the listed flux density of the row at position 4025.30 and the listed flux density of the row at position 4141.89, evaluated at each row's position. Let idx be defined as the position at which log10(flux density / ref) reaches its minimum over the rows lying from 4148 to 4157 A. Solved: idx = 4156.22 A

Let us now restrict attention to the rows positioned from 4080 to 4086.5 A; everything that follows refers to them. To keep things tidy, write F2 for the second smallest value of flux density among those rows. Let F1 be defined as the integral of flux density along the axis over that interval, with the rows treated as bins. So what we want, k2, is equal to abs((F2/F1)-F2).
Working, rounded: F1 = 119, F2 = 13.1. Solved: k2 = 13.0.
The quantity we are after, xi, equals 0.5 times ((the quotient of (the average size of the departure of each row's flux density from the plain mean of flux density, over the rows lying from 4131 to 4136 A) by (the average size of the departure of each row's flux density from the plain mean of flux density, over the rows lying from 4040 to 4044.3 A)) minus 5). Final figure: -1.8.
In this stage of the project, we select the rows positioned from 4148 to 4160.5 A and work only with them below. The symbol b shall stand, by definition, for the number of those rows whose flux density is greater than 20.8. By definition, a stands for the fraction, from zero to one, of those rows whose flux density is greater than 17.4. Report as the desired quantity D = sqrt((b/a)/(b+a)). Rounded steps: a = 0.85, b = 3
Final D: 0.96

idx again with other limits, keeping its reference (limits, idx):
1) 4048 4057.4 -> 4056.01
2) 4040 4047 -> 4046.68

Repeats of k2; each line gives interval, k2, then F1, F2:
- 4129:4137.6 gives 15.0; 161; 15.1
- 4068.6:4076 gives 12.2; 115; 12.3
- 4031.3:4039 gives 16.0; 138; 16.1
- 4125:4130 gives 16.3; 90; 16.5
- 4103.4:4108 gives 13.8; 84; 14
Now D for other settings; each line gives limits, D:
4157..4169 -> 1.11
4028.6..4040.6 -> 1.19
